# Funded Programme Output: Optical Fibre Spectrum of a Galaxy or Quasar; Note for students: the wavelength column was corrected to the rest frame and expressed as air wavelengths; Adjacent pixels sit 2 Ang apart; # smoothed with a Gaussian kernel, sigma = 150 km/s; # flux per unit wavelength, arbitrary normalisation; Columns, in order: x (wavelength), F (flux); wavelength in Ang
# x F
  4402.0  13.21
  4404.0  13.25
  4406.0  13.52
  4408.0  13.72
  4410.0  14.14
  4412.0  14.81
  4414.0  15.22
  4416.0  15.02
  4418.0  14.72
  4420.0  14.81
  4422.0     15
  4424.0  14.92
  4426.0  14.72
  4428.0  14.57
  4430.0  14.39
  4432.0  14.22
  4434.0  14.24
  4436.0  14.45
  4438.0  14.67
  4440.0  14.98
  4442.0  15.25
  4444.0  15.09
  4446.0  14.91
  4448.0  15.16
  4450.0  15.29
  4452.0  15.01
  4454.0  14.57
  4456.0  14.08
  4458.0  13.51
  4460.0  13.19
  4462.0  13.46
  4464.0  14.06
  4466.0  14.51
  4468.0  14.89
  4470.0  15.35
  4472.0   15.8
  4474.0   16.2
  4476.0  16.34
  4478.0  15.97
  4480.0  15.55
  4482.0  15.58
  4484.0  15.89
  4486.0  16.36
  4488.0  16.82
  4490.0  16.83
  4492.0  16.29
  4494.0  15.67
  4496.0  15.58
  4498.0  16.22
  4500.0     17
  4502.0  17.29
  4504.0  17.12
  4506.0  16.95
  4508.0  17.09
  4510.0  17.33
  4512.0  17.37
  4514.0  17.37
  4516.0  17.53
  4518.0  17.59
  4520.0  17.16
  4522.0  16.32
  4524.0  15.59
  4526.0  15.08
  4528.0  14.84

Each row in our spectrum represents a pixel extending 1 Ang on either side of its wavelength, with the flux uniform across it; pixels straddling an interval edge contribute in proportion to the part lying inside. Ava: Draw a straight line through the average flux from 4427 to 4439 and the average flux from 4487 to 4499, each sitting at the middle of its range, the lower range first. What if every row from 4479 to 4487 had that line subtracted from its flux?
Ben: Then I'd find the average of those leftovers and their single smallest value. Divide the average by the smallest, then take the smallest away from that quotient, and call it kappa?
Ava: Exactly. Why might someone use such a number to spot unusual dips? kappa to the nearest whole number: 1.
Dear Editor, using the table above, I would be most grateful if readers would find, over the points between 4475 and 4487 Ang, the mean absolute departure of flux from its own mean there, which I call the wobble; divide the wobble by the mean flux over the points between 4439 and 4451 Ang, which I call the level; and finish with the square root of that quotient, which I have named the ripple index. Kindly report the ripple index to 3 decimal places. 0.135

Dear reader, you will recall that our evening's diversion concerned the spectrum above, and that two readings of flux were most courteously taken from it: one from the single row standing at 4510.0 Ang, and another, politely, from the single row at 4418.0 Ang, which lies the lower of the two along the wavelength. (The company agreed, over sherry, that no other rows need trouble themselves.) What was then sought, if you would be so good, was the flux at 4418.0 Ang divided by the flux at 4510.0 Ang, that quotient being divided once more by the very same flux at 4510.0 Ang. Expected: 0.0490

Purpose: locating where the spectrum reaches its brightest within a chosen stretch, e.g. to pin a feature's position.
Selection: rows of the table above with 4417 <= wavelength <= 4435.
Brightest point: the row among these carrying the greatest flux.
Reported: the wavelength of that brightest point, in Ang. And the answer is 4422.0 Ang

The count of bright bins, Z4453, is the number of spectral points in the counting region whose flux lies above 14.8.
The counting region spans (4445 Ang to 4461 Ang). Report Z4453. 4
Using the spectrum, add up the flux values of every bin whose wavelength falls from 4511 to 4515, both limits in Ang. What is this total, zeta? 35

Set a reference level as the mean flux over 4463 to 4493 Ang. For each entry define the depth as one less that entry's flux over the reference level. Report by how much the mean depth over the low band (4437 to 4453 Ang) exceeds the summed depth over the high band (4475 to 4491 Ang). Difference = 0.25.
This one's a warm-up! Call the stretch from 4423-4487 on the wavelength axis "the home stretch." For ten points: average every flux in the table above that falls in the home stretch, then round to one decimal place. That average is 14.9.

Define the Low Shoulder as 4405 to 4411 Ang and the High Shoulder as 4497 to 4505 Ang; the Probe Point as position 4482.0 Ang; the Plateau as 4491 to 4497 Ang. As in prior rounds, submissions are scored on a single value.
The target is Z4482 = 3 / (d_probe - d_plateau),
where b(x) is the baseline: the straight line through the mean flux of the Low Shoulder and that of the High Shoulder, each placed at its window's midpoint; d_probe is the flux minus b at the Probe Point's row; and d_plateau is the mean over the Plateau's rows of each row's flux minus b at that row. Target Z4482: 22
